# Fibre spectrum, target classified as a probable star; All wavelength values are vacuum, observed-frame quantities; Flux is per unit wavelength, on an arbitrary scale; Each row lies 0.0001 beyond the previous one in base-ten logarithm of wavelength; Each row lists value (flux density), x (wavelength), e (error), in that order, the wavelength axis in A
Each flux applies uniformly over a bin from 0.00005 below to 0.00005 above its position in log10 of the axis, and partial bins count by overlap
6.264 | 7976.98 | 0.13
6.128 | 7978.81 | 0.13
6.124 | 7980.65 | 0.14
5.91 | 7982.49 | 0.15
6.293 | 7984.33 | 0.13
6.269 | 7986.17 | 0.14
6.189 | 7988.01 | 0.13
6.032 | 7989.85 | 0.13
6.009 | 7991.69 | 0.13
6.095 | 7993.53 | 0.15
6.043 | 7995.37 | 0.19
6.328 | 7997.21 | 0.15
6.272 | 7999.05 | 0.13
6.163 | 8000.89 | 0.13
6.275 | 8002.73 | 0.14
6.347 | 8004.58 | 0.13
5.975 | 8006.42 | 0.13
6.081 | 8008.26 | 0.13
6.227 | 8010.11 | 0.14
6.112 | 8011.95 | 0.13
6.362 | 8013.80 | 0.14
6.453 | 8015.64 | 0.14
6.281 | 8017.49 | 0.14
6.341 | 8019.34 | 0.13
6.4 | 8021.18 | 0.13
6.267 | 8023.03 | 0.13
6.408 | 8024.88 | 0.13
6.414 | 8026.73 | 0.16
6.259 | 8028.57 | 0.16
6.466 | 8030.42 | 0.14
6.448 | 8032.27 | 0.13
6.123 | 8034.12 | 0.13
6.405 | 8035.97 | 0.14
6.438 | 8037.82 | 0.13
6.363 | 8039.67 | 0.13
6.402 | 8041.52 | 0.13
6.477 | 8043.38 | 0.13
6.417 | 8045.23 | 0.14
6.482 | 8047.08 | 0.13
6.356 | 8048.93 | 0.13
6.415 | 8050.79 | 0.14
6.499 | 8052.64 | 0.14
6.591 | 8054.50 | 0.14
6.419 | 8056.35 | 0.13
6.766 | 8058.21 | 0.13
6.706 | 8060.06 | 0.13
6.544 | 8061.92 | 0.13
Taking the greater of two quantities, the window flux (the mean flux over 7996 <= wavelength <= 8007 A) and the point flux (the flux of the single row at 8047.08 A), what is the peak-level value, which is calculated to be 6.48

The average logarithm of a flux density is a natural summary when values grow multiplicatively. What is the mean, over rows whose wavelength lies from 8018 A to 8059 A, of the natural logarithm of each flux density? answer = 1.86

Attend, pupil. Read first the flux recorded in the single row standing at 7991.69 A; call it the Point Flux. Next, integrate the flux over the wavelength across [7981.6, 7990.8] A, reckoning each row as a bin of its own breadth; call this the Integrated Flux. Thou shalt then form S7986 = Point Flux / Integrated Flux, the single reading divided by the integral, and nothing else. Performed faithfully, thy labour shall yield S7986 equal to 0.11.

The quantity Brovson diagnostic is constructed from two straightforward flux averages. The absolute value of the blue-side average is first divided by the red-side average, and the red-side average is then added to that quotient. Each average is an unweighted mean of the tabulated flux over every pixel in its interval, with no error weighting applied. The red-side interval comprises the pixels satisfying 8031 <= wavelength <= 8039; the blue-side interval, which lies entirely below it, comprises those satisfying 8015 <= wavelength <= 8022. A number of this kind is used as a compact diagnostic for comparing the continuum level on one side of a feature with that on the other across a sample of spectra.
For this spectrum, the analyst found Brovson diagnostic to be 7.36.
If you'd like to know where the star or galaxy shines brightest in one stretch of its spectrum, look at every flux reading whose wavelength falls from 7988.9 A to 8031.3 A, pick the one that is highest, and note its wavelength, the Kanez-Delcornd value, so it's 8030.42 A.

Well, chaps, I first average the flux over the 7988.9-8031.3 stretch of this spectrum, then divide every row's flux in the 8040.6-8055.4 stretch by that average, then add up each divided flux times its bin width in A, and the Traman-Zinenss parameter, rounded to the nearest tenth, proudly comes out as 15.3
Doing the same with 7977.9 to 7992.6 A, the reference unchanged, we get 14.4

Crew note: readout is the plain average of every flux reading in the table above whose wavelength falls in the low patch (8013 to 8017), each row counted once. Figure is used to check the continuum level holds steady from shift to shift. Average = 6.4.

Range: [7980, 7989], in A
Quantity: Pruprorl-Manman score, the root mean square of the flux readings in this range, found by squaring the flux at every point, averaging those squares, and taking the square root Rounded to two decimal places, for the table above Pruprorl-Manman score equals 6.16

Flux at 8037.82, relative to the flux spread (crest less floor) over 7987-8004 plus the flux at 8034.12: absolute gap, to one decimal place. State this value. 0.0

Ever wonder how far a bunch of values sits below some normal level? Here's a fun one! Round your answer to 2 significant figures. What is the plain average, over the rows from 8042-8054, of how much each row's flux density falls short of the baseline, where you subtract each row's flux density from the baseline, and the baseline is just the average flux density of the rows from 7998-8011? -0.25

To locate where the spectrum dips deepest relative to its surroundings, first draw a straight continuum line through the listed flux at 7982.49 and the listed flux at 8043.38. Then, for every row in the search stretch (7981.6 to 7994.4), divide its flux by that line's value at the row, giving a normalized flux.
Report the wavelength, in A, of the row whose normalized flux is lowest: 7982.49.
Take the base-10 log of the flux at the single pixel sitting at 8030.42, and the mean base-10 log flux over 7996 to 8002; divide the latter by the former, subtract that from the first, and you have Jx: -0.172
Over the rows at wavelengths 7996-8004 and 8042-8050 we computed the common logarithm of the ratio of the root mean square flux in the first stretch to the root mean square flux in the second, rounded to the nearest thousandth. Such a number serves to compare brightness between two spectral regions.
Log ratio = -0.012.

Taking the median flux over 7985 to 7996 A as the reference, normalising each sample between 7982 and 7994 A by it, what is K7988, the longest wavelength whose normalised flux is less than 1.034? 7993.53 A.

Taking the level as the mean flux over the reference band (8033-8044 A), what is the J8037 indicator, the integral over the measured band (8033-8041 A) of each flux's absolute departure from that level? 0.7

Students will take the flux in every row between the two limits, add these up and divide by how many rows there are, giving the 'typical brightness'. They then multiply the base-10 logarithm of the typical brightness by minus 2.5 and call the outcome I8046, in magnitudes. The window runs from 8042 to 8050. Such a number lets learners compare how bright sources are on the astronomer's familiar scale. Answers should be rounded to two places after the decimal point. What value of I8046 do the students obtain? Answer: -2.02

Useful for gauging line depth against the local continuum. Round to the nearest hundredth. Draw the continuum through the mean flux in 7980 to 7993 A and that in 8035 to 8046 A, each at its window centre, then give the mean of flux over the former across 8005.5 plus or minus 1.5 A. 0.99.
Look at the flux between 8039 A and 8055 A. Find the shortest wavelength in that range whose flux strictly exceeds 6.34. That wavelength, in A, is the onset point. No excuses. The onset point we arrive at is 8039.67 A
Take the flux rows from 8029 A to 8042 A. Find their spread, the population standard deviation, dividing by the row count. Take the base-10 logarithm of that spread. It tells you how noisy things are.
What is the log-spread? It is -0.96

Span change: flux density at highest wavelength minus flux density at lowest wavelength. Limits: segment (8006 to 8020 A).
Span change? 0.37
